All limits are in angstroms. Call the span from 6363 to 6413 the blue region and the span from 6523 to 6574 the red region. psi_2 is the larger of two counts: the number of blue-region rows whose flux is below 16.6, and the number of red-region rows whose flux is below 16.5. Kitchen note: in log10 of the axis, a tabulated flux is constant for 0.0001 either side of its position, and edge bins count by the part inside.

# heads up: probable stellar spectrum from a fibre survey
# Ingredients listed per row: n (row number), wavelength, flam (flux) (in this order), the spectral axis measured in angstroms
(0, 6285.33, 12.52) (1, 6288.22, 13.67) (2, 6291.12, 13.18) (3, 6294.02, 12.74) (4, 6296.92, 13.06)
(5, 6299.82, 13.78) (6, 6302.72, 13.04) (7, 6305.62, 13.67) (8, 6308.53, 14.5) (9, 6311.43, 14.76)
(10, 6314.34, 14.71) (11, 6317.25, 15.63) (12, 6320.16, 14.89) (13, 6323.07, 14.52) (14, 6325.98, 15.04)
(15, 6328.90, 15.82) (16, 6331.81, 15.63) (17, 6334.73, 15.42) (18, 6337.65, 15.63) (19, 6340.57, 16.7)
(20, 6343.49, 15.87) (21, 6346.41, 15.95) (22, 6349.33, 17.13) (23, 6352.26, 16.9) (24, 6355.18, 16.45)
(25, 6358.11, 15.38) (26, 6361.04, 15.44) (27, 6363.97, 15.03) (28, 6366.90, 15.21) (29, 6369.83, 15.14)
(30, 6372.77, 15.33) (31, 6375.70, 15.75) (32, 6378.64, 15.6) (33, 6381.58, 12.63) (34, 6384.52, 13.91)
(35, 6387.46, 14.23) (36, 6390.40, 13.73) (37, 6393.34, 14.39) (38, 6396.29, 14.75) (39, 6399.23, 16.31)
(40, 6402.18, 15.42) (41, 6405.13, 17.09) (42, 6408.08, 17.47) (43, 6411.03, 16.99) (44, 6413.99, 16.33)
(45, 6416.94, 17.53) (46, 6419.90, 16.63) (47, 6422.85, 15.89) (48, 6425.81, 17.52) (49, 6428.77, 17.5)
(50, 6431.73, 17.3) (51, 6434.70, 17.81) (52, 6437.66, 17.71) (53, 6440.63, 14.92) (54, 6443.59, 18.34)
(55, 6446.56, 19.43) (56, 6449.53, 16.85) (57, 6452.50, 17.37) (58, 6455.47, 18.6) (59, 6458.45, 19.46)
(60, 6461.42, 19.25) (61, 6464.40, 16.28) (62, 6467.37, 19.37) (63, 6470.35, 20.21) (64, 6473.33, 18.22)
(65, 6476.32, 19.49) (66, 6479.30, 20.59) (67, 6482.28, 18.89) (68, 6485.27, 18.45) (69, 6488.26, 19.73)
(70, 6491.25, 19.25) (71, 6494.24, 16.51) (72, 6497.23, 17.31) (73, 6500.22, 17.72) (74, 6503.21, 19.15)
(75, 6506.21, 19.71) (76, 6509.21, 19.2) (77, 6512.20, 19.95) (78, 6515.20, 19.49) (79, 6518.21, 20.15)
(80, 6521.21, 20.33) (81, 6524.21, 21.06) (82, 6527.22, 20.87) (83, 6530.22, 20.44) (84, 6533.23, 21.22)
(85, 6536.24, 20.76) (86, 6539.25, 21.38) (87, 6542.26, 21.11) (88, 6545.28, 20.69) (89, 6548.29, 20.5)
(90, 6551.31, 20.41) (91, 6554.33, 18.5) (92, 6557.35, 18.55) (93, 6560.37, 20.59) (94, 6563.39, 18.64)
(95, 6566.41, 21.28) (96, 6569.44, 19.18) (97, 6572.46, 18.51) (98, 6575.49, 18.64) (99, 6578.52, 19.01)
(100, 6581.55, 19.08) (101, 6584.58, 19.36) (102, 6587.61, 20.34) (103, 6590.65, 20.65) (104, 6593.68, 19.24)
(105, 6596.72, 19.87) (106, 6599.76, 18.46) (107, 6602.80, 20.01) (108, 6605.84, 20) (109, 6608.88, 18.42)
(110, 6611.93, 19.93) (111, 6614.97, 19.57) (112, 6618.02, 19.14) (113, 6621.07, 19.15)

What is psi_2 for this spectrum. 14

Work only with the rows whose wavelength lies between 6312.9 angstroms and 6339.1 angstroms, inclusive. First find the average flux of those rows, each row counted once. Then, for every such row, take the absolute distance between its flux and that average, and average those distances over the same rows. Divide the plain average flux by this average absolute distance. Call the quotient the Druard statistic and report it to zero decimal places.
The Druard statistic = 37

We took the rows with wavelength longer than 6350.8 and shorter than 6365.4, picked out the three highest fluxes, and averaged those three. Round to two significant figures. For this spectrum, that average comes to 16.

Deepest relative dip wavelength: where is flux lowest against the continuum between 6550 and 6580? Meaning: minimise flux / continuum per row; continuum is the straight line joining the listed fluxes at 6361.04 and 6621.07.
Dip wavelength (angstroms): 6572.46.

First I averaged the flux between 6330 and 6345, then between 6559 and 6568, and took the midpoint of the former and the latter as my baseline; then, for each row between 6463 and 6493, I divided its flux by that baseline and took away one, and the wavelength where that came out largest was 6479.30 angstroms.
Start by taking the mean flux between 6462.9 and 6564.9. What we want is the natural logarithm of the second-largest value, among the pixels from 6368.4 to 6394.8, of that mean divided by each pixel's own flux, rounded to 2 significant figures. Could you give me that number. 0.35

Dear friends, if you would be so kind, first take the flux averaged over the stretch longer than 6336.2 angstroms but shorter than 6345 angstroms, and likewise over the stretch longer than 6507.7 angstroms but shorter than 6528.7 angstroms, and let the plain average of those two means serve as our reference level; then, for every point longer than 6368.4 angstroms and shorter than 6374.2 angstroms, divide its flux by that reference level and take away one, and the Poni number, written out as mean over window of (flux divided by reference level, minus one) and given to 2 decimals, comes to -0.16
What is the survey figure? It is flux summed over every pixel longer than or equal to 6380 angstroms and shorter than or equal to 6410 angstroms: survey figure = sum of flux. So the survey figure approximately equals 150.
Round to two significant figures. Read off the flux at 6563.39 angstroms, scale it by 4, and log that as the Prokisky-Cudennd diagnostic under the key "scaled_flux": 75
